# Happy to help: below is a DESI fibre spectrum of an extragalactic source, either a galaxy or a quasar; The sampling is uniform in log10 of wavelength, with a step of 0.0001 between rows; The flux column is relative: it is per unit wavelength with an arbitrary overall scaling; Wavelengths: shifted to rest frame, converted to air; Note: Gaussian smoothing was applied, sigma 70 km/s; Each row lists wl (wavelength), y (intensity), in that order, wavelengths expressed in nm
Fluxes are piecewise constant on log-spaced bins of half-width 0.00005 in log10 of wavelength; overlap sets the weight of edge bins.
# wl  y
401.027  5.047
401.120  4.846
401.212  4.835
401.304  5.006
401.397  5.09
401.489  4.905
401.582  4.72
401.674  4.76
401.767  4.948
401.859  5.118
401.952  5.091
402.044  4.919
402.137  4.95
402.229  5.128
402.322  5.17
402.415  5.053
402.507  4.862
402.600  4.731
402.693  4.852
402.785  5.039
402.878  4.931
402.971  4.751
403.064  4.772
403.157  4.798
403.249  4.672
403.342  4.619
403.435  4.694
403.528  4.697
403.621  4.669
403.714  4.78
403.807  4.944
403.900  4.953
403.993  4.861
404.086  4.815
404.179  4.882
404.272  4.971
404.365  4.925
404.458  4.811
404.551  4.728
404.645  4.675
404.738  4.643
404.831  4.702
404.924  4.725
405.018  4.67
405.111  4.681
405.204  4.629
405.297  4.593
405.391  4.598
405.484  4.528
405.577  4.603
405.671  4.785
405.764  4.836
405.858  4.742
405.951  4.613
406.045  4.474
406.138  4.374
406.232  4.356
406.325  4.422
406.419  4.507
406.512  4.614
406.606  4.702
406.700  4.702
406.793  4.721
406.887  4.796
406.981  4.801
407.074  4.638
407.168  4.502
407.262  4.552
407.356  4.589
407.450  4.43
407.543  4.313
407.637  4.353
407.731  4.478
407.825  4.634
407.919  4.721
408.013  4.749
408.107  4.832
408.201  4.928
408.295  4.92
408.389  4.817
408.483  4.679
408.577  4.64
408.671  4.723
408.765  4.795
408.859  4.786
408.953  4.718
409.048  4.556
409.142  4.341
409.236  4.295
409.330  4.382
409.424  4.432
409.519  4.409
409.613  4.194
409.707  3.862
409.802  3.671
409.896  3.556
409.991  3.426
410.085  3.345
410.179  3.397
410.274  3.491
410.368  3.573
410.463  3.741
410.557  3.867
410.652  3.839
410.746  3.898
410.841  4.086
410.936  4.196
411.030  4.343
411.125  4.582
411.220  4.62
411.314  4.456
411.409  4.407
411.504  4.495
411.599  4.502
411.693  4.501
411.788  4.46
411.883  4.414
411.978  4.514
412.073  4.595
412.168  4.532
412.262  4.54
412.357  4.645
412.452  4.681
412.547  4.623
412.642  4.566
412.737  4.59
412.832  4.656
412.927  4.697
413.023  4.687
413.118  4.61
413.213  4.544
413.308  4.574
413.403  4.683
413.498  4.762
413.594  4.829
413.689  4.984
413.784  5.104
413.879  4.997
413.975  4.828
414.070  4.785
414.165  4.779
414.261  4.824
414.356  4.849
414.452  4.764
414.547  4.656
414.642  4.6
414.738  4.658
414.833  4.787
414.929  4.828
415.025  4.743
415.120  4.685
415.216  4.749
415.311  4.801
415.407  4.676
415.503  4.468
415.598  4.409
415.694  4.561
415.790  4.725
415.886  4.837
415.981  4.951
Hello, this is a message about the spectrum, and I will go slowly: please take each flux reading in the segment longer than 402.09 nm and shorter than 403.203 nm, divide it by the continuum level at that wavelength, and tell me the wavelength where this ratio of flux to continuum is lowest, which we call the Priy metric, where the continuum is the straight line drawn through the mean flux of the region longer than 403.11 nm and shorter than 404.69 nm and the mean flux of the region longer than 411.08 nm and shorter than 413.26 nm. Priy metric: 402.600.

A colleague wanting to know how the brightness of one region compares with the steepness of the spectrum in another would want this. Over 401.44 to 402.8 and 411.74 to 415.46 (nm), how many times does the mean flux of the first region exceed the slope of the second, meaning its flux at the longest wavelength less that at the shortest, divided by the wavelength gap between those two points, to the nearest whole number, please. 83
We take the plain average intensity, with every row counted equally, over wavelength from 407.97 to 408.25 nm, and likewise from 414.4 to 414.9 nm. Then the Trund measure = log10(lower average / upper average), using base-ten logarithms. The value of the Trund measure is 0.01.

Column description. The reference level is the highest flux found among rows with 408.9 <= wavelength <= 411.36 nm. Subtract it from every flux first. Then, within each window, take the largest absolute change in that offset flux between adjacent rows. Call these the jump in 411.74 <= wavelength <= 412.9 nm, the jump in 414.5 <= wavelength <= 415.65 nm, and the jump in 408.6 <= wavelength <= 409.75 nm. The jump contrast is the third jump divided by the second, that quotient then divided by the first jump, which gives 15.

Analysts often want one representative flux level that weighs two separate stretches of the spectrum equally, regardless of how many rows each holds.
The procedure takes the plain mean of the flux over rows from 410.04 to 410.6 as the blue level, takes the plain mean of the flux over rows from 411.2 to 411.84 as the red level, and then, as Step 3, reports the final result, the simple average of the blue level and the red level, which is 4.03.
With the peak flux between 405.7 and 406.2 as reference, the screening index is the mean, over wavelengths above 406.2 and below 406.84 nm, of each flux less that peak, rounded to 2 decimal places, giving -0.26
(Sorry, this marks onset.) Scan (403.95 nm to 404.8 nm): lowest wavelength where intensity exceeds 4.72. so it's 403.993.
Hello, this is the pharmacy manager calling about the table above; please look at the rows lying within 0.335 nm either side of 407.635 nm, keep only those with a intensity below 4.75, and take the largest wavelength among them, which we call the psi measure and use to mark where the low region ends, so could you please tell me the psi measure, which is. 407.919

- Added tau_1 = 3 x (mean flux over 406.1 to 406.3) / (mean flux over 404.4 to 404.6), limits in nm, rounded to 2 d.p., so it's 2.75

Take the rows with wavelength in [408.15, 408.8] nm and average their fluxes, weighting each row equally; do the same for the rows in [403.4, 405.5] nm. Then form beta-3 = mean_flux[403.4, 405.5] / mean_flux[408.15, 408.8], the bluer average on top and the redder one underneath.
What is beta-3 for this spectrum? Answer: 0.99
